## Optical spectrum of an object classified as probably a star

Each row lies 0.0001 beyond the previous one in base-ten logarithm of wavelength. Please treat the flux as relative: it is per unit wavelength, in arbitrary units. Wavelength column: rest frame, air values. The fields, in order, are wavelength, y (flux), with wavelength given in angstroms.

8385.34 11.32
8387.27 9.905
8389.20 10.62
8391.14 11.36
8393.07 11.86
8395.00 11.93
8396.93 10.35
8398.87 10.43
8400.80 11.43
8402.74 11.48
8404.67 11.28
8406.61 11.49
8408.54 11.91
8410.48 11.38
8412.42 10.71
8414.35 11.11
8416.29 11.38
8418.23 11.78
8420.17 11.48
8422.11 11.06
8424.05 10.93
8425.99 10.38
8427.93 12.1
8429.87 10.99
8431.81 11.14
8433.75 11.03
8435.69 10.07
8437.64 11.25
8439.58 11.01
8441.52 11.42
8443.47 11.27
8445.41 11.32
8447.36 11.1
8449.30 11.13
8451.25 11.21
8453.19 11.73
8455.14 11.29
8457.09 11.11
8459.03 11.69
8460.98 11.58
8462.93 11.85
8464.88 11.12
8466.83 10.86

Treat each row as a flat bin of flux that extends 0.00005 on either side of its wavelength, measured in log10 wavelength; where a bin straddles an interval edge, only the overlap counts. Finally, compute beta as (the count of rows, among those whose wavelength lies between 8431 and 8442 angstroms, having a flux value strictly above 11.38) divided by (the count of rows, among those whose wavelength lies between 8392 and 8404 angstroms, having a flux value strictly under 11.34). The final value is 0.5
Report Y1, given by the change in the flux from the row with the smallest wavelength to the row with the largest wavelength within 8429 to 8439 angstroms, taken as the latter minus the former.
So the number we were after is 0.3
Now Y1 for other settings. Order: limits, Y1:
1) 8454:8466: -0.2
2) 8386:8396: 2.0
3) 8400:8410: 0.5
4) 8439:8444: 0.3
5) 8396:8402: 1.1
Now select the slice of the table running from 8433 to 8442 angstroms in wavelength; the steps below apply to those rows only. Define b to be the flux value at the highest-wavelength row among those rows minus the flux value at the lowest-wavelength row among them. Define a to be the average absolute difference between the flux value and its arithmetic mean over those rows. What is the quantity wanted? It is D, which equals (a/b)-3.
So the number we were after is -2.1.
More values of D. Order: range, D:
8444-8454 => -2.6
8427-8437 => -3.2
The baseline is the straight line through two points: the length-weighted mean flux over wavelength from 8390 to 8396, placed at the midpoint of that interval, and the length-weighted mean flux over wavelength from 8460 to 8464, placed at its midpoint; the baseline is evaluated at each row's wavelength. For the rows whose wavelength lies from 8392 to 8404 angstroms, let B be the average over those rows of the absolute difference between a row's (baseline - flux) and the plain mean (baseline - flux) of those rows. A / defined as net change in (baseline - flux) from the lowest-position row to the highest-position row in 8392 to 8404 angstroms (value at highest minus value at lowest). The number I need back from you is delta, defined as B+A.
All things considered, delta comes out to 1.0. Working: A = 0.4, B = 0.57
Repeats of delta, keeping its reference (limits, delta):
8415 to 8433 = 0.6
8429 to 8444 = 0.0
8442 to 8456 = 0.1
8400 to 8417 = 0.3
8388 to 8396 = -0.9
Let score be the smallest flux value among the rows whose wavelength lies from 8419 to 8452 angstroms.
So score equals 10.07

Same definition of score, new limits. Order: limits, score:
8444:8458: 11.1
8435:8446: 10.07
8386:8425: 9.905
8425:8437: 10.07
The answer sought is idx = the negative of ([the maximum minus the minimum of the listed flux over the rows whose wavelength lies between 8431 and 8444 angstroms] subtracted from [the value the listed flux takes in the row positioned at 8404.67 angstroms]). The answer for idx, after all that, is -9.9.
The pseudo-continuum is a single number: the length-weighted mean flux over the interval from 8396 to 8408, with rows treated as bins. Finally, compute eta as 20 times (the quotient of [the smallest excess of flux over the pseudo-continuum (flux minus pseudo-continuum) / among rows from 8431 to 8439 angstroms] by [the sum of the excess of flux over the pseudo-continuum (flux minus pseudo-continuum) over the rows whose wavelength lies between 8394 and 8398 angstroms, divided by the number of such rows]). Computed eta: -642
